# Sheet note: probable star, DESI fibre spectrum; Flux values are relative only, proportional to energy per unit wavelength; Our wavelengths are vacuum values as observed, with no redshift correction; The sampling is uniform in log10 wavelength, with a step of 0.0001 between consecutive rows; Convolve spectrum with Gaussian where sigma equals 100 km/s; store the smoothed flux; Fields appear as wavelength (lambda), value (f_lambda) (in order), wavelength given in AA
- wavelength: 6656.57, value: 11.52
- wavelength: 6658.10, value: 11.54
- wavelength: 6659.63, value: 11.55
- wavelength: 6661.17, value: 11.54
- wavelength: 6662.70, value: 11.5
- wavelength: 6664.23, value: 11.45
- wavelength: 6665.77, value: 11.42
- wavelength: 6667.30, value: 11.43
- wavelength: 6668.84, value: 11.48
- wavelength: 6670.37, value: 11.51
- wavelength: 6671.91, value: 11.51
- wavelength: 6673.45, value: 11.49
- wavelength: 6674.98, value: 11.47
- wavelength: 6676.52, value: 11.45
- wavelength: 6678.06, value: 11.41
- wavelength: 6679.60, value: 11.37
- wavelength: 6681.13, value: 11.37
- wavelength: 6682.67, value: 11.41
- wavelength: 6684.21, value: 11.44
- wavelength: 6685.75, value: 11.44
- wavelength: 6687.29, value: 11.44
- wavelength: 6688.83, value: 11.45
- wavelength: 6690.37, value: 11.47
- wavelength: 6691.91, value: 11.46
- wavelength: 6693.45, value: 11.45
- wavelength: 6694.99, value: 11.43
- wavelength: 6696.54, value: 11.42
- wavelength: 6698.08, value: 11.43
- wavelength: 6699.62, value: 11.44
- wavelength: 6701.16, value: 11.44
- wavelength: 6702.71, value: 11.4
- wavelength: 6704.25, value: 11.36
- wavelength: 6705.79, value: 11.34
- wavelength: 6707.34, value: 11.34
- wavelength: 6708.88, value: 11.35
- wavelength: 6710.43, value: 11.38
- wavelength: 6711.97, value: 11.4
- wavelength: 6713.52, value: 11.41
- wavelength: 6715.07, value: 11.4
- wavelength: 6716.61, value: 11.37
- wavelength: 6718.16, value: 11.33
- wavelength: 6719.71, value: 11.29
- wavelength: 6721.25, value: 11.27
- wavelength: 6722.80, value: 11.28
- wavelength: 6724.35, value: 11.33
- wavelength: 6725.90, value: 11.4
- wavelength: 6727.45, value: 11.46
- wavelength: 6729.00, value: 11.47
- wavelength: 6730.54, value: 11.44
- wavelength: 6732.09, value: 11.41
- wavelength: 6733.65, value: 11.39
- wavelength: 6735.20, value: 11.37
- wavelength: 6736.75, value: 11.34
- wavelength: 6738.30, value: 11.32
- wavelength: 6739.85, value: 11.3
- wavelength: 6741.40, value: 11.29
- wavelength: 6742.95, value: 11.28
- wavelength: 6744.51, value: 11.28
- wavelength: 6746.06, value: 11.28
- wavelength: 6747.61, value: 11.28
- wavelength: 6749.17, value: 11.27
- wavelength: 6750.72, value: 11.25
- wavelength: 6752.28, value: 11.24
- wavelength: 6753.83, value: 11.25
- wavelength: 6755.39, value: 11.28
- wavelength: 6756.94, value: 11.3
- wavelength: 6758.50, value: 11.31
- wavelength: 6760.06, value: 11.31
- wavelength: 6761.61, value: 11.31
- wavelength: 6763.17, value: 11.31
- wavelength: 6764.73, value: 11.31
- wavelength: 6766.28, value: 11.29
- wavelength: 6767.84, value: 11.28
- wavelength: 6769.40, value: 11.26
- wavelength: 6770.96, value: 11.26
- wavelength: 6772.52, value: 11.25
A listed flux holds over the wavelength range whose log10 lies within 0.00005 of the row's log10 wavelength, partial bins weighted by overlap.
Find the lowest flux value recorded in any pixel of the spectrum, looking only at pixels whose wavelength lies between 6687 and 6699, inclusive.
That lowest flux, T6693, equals 11.42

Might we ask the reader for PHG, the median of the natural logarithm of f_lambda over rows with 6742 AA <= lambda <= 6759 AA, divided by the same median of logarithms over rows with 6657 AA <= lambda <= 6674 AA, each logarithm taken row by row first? 0.992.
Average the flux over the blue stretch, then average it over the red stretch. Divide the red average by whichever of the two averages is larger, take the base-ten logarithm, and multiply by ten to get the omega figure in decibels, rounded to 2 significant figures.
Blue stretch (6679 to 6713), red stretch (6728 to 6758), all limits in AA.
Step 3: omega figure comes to -0.035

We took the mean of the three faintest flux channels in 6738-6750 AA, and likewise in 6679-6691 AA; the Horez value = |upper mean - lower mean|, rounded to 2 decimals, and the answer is 0.11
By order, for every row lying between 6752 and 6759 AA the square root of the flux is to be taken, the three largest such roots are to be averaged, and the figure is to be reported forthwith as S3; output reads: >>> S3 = 3.361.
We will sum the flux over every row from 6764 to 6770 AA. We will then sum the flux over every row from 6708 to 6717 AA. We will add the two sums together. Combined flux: 113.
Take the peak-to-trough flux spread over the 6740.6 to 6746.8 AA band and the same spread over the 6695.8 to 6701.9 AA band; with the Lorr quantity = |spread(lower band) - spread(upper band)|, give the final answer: 0.01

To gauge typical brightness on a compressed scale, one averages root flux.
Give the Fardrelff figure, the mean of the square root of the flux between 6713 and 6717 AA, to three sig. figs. 3.38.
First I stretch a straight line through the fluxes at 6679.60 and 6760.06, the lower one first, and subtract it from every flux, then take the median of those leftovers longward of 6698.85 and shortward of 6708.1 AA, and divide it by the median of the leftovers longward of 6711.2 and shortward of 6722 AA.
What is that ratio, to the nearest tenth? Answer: 1.0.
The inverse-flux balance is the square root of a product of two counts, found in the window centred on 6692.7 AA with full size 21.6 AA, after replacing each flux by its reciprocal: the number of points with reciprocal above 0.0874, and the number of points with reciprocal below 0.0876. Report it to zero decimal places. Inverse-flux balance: 11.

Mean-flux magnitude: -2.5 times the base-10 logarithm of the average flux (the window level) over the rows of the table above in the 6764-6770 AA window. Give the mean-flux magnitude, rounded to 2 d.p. -2.63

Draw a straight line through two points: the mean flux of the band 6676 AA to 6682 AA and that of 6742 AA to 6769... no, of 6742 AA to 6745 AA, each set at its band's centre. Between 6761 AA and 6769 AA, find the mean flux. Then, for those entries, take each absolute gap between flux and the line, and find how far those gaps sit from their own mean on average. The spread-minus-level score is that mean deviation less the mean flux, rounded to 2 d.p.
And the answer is -11.29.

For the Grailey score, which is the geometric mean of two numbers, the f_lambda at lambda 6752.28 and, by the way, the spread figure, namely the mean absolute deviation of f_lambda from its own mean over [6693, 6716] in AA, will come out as 0.58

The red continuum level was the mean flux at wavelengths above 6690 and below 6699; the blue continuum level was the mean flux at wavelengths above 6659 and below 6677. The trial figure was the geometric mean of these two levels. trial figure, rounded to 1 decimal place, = 11.5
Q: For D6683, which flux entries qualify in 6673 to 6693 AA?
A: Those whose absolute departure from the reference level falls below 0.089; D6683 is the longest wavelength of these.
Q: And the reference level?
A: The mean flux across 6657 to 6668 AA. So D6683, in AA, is 6691.91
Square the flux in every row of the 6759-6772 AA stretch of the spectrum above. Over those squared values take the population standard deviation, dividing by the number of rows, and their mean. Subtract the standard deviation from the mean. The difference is 127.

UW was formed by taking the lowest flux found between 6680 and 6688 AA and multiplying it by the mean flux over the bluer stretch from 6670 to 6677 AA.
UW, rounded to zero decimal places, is 131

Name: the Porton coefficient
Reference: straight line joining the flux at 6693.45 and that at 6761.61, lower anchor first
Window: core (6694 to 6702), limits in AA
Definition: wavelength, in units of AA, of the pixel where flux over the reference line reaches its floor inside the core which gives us 6696.54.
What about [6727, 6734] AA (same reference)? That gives 6733.65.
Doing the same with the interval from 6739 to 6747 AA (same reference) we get 6742.95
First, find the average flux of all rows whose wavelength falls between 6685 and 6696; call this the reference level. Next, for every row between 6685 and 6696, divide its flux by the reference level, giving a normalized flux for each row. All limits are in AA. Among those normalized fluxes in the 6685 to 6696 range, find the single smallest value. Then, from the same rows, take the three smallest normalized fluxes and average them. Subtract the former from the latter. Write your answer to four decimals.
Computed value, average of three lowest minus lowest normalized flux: 0.0006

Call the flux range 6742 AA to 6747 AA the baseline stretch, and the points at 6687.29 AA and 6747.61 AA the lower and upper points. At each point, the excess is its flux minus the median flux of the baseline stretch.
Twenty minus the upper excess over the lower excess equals 20.0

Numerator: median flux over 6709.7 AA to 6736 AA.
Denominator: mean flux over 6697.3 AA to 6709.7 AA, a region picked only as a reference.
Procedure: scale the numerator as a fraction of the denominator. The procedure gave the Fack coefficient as 1.00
